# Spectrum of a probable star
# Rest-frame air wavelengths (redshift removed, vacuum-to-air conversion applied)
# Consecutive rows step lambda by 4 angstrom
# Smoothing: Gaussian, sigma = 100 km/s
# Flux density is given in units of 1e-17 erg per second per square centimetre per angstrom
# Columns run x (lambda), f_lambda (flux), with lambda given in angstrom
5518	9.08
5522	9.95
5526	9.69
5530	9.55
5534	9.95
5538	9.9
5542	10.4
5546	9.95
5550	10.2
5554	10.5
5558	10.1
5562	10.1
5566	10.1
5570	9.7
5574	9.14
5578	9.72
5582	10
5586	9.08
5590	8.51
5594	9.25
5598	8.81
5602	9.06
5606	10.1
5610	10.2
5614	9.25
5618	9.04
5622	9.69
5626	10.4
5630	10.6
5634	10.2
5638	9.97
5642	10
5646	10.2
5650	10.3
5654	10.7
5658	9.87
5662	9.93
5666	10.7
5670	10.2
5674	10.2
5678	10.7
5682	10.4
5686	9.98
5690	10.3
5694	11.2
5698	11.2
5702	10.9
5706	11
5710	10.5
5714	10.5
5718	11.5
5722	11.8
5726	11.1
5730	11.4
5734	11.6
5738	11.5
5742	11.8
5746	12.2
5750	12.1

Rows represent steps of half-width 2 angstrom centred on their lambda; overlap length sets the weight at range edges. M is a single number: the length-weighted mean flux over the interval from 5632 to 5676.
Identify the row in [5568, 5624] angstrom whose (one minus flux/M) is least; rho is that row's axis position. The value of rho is 5610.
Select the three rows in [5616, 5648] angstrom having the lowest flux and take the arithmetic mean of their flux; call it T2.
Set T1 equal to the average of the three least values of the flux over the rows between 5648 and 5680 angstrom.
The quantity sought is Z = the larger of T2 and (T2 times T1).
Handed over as 96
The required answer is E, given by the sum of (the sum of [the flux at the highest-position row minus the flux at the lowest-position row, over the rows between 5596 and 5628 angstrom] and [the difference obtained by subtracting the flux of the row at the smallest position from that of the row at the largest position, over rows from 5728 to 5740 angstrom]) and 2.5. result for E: 4.2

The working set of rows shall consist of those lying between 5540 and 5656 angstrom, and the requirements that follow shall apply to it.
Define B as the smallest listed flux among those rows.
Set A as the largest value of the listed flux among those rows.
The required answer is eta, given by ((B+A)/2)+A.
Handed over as 20.3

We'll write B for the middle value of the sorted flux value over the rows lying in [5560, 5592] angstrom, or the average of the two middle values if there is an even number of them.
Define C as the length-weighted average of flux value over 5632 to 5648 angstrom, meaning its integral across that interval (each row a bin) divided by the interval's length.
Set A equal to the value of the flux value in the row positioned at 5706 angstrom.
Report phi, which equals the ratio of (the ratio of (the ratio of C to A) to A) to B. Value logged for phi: 0.0086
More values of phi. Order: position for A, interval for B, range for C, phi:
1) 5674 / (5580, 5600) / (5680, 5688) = 0.0108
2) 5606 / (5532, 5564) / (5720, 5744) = 0.0112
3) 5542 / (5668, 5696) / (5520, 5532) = 0.0087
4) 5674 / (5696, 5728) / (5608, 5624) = 0.0083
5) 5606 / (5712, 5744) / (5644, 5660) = 0.0088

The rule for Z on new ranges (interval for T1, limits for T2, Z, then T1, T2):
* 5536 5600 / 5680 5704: 90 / 8.8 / 10.2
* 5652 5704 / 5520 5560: 96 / 9.9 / 9.7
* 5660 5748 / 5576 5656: 88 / 10.0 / 8.8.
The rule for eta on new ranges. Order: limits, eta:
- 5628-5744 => 22.6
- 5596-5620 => 19.7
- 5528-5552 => 20.4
